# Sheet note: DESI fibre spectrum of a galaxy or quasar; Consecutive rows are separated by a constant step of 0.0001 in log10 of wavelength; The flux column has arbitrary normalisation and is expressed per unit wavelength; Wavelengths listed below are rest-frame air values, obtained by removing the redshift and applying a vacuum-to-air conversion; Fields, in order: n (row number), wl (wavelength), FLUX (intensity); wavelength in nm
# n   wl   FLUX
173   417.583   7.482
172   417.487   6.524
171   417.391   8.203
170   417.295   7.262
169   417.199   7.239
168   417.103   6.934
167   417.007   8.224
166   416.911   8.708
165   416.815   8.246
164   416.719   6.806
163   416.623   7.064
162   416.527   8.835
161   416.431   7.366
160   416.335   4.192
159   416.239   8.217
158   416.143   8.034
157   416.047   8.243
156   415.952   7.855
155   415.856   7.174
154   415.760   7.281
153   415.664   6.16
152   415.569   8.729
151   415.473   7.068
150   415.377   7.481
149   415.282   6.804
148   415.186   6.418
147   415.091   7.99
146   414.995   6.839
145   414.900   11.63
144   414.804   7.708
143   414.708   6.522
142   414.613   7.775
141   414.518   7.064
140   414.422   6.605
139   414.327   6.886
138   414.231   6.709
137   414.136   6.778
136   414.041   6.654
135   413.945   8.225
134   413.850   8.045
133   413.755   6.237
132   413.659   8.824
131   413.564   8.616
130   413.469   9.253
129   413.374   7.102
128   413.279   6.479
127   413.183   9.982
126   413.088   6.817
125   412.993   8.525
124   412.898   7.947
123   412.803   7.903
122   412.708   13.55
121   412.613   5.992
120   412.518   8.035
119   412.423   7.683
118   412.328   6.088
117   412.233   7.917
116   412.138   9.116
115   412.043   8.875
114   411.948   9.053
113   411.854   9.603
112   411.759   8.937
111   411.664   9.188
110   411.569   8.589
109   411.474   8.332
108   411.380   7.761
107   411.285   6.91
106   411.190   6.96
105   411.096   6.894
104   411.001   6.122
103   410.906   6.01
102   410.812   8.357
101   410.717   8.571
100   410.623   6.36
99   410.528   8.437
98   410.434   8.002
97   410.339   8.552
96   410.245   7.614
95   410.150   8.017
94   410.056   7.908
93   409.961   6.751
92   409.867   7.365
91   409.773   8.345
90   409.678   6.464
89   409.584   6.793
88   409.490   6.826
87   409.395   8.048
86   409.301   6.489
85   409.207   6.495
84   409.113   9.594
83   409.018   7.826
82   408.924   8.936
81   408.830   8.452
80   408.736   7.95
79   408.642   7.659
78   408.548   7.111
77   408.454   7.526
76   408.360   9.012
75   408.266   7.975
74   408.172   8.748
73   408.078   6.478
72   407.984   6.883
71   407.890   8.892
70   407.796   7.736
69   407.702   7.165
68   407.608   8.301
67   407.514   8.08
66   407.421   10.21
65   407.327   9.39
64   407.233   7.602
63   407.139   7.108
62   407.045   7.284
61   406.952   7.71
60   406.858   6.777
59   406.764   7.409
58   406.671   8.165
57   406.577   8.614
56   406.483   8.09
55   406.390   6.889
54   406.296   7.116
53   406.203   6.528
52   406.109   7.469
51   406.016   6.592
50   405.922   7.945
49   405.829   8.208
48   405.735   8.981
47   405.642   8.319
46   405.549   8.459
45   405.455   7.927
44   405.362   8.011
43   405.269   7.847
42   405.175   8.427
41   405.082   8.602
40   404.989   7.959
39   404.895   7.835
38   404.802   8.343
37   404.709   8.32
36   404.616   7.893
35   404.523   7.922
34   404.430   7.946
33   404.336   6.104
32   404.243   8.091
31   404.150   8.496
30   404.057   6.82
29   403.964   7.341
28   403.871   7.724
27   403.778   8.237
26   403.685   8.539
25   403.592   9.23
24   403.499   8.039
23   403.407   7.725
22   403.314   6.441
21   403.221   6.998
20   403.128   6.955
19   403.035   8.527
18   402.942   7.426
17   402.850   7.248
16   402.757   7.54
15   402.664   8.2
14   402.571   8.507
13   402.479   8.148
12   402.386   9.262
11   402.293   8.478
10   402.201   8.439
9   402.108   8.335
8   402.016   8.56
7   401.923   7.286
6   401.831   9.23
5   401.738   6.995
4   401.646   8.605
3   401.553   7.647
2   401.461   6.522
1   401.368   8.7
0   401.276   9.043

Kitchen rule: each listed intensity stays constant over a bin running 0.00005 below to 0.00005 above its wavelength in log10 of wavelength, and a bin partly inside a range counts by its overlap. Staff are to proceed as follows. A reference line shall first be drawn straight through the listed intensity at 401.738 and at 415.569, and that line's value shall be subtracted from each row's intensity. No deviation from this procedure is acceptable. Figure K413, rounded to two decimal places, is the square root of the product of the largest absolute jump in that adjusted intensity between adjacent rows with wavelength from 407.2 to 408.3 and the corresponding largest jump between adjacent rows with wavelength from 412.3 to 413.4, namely 4.13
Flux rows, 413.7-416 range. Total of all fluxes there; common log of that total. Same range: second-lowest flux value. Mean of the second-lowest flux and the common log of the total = 4.24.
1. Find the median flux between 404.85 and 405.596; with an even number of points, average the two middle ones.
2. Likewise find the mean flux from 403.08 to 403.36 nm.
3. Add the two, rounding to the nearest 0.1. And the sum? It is 14.8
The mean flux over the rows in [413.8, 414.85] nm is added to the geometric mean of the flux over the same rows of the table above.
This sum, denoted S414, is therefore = 14.3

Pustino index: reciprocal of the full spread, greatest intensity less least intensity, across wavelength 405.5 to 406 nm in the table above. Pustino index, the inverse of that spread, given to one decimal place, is 1.0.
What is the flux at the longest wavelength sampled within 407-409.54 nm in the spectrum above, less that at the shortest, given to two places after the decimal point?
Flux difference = -0.46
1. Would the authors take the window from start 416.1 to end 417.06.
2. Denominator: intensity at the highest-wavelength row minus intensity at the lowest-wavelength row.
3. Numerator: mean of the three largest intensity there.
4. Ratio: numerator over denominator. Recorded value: 45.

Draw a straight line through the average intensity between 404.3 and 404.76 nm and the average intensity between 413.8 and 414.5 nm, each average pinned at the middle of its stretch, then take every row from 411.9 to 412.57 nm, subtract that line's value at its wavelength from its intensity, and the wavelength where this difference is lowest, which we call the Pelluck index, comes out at 412.328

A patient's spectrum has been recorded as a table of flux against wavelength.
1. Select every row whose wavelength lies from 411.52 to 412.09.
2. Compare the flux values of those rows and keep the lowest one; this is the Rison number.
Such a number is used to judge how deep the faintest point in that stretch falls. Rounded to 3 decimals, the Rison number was 8.589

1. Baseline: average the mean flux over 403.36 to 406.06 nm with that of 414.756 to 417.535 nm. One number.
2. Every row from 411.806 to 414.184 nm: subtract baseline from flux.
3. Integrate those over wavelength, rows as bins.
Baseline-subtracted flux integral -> 0.8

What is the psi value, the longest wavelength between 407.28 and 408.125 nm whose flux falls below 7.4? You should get 408.078 nm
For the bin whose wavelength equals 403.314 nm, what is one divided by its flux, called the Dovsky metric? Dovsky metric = 0.155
